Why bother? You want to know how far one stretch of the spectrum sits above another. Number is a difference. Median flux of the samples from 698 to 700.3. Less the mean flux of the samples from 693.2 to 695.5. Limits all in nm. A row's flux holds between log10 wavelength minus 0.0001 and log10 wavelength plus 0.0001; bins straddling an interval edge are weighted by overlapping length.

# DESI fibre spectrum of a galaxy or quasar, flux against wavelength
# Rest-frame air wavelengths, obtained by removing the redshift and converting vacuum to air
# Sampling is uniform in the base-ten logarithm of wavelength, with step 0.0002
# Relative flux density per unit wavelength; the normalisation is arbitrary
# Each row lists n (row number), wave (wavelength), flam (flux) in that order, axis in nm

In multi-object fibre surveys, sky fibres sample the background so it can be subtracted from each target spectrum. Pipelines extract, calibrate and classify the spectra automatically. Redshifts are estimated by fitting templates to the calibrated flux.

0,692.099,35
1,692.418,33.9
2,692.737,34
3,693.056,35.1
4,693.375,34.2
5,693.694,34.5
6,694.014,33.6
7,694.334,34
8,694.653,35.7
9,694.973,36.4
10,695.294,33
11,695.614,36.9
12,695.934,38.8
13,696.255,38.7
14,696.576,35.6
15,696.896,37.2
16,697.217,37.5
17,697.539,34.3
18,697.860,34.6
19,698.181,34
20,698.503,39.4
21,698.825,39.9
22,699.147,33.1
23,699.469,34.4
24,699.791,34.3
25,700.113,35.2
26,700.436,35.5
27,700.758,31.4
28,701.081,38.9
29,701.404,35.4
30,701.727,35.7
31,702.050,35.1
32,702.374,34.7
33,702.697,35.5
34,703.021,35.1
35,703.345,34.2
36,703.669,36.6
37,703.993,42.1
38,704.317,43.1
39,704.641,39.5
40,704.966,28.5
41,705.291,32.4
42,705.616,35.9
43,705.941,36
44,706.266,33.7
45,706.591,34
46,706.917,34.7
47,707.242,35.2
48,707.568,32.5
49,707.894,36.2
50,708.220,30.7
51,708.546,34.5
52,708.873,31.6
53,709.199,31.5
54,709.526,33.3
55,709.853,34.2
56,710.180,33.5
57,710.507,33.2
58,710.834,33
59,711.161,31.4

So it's -0.1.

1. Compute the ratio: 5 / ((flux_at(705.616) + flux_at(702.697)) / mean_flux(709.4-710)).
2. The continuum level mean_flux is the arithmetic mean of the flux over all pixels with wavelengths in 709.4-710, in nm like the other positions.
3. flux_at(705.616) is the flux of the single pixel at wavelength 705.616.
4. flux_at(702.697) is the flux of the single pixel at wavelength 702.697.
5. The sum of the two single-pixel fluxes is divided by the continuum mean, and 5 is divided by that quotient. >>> 2.36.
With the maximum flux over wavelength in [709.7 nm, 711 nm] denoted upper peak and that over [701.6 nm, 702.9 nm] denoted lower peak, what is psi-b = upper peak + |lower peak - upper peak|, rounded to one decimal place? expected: 35.7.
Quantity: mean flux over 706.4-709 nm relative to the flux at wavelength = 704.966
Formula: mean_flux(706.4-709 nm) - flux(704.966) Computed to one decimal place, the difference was 5.2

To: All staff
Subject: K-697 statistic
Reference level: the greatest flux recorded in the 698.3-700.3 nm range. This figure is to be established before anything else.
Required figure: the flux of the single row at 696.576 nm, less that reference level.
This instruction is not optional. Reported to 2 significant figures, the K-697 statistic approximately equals -4.3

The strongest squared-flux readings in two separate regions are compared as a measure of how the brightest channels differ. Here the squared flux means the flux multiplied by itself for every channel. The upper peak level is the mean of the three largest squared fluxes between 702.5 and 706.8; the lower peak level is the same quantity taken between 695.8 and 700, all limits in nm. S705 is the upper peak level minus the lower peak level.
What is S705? 180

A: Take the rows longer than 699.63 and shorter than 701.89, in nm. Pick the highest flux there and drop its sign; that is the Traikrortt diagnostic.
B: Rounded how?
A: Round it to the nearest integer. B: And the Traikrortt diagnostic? 39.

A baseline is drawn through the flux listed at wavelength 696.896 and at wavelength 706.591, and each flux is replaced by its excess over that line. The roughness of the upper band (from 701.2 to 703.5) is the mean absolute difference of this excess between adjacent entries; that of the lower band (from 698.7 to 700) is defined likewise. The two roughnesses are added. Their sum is 3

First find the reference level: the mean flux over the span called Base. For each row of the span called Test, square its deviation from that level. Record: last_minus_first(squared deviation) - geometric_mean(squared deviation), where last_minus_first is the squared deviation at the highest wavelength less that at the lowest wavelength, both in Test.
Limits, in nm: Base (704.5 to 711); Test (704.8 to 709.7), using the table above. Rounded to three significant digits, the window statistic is -27.9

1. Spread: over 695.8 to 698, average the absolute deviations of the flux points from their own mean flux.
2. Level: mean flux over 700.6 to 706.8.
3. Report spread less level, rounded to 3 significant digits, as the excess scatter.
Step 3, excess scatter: -34.1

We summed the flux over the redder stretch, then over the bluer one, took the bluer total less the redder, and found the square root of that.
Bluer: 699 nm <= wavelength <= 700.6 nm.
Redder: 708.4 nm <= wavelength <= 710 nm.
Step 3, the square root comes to 2.7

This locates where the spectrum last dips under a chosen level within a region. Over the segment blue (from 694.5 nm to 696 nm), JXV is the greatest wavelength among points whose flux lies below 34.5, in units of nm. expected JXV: 695.294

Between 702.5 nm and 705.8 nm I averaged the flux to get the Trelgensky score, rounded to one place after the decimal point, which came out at 36.3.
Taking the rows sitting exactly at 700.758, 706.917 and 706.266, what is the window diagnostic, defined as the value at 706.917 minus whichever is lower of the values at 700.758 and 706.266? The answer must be 3.30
